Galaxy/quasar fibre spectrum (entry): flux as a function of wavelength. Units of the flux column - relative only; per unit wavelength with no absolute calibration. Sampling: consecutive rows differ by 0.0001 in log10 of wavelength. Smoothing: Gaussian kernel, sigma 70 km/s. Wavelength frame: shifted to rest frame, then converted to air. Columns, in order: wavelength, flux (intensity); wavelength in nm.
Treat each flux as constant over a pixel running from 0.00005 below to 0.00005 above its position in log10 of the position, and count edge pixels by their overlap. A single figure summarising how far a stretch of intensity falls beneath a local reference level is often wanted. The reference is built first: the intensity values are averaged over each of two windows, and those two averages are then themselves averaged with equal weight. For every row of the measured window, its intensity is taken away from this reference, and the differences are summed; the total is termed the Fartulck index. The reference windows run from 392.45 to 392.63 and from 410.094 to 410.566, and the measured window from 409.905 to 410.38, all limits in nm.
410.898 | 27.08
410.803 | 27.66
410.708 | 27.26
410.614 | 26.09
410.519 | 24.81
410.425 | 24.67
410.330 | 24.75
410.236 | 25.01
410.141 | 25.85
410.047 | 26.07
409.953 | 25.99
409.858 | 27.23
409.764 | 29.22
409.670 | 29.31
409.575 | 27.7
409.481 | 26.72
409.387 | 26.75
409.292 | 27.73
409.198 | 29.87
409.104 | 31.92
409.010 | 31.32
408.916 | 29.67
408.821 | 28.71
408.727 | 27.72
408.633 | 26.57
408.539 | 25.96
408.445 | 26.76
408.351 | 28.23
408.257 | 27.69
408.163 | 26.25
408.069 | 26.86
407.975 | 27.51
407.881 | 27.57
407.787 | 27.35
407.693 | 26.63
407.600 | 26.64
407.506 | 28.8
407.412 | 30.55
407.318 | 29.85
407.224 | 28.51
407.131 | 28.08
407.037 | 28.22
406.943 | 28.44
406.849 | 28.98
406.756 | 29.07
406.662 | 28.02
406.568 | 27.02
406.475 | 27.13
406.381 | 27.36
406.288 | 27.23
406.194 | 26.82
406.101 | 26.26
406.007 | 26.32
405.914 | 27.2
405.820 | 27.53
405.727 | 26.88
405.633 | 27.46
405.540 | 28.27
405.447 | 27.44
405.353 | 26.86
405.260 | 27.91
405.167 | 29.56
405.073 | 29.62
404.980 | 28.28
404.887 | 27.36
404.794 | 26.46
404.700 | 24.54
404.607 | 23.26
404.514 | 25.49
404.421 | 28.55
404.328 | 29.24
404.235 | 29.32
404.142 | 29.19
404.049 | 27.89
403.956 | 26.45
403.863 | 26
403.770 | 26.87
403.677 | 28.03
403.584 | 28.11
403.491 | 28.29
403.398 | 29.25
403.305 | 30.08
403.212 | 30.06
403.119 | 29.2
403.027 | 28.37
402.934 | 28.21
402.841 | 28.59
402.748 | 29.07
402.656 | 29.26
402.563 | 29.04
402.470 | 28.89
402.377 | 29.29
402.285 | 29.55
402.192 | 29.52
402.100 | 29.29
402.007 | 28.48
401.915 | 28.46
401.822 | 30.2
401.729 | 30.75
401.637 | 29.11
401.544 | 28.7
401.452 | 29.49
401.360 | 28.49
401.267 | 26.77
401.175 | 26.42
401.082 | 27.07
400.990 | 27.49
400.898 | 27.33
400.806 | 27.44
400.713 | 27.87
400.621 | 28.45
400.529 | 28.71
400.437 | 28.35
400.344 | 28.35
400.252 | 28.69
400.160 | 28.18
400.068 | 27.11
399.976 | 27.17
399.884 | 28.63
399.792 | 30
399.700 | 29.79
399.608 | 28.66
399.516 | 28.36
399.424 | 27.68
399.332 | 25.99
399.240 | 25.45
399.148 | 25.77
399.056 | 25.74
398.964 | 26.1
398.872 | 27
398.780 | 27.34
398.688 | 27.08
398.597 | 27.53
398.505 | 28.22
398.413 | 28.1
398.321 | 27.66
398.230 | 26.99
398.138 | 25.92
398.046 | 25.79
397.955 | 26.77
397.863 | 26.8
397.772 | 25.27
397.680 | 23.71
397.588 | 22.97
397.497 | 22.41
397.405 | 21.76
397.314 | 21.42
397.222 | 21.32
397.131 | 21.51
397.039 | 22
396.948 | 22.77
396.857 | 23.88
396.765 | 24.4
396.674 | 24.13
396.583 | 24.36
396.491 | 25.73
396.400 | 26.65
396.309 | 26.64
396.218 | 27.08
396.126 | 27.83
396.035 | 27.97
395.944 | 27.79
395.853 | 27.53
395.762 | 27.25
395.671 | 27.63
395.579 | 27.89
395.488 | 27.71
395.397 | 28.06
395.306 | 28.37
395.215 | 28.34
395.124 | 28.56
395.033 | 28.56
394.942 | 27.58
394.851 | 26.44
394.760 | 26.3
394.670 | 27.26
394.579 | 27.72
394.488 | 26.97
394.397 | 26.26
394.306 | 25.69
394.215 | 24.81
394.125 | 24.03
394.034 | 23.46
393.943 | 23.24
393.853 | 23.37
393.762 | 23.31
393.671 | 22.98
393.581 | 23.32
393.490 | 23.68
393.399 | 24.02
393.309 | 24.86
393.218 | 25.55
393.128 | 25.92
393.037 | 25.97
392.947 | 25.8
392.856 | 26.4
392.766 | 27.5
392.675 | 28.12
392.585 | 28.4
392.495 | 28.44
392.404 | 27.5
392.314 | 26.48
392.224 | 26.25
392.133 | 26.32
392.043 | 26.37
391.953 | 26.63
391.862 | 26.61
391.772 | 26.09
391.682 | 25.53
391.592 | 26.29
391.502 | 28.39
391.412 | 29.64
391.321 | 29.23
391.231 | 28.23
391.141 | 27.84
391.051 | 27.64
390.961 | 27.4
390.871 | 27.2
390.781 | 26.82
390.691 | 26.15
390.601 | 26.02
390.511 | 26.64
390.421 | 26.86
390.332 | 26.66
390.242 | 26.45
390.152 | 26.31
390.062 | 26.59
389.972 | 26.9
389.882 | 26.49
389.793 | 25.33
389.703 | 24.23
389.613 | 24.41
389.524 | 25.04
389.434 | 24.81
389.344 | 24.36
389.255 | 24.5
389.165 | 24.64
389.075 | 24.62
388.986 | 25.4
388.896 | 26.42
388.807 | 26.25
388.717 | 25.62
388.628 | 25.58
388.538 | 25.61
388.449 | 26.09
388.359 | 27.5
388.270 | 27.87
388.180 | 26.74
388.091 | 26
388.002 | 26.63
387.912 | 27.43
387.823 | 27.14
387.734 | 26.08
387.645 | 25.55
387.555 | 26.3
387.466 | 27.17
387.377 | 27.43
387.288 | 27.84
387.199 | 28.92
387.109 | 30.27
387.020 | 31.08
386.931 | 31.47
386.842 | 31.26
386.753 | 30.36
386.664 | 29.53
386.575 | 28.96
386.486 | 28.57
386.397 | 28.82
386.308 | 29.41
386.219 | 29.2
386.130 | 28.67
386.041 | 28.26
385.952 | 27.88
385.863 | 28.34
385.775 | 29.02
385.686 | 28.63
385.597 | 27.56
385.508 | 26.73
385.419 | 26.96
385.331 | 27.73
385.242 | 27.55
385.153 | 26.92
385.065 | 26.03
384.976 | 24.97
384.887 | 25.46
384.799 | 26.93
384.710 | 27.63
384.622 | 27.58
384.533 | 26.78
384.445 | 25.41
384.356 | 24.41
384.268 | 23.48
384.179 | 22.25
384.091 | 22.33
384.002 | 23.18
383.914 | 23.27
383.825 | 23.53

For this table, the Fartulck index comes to 6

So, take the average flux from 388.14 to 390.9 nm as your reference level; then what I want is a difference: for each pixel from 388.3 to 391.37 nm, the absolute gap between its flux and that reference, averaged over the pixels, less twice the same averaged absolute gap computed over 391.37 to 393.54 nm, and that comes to -1.2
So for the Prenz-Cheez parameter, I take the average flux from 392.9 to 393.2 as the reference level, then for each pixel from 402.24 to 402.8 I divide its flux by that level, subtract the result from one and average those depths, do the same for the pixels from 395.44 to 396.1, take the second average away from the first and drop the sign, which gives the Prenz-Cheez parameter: 0.058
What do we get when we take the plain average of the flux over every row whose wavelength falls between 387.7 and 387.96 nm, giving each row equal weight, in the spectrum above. 26.9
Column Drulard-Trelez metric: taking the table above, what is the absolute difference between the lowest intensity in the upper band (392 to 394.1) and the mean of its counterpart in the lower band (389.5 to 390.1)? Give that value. 2.6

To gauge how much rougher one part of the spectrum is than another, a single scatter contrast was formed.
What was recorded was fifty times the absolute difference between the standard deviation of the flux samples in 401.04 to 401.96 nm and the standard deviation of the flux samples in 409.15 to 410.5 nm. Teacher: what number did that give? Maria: 13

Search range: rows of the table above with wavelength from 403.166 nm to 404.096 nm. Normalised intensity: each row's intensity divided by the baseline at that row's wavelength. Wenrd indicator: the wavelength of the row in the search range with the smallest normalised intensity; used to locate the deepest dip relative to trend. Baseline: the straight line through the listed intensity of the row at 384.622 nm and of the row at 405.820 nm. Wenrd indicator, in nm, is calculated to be 403.863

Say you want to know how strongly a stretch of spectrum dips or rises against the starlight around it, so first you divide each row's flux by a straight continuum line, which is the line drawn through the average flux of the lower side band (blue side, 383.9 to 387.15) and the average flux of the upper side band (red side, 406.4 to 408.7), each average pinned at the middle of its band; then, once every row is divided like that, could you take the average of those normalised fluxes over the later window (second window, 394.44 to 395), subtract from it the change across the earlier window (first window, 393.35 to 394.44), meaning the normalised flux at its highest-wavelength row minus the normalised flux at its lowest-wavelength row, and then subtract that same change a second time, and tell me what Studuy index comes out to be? 0.82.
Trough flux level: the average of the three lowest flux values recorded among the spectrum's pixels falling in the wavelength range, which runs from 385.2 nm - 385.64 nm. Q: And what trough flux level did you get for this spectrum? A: 27.1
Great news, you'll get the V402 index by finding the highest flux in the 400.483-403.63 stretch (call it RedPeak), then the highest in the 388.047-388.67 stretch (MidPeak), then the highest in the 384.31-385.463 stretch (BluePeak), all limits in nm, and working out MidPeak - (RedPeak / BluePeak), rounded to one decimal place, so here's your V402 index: 26.8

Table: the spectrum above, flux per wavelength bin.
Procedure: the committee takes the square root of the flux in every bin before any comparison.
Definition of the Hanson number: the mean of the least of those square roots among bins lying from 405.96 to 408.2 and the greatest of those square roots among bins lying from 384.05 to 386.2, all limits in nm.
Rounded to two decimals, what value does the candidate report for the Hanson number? 5.26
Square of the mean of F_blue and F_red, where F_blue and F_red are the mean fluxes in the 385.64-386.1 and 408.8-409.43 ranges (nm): 837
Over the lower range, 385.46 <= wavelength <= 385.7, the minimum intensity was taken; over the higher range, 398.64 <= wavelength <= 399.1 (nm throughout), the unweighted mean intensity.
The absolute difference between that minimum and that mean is 0.1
